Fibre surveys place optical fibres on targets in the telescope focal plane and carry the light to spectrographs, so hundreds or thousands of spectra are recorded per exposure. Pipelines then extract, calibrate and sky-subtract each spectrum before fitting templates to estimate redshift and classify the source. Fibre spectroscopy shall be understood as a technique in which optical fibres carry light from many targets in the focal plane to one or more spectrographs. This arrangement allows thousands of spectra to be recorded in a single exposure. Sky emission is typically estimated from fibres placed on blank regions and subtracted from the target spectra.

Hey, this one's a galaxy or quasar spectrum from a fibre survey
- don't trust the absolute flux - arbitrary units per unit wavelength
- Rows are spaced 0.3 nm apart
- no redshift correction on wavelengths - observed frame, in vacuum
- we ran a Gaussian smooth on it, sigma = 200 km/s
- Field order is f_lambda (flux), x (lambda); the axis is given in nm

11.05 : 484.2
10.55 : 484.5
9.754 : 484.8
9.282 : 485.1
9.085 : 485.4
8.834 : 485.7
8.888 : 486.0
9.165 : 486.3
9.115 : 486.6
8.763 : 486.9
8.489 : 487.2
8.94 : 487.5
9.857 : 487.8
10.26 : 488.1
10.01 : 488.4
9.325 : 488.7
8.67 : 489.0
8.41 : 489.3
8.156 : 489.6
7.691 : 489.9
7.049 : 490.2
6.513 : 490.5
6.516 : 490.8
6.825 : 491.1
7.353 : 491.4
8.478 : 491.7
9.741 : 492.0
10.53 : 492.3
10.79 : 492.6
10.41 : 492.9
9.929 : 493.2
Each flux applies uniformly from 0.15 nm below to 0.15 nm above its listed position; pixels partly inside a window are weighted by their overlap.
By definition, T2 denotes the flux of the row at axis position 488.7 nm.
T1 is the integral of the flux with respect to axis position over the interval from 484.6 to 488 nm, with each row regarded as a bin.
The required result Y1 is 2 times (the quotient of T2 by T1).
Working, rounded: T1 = 31.1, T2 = 9.325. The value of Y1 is 0.60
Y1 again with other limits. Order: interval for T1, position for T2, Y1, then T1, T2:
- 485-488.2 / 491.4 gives 0.50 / 29.2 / 7.353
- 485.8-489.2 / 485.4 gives 0.58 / 31.3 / 9.085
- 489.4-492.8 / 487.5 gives 0.64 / 27.8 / 8.94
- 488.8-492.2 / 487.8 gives 0.74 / 26.6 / 9.857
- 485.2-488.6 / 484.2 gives 0.70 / 31.4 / 11.05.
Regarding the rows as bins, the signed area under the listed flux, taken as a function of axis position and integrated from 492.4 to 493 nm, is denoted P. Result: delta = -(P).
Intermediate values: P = 6.37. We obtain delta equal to -6.4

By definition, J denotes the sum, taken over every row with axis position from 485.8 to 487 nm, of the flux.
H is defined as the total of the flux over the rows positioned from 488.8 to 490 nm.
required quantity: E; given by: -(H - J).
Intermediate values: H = 32.9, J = 35.9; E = 3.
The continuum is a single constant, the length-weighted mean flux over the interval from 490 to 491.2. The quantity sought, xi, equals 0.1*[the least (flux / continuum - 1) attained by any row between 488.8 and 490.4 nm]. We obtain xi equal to 0.004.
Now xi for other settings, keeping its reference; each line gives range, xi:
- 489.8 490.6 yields -0.004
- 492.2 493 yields 0.054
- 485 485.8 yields 0.031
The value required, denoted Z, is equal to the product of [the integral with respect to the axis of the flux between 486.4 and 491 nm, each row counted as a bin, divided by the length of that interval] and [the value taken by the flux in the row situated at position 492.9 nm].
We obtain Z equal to 89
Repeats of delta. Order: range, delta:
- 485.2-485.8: -5.4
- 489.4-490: -4.8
